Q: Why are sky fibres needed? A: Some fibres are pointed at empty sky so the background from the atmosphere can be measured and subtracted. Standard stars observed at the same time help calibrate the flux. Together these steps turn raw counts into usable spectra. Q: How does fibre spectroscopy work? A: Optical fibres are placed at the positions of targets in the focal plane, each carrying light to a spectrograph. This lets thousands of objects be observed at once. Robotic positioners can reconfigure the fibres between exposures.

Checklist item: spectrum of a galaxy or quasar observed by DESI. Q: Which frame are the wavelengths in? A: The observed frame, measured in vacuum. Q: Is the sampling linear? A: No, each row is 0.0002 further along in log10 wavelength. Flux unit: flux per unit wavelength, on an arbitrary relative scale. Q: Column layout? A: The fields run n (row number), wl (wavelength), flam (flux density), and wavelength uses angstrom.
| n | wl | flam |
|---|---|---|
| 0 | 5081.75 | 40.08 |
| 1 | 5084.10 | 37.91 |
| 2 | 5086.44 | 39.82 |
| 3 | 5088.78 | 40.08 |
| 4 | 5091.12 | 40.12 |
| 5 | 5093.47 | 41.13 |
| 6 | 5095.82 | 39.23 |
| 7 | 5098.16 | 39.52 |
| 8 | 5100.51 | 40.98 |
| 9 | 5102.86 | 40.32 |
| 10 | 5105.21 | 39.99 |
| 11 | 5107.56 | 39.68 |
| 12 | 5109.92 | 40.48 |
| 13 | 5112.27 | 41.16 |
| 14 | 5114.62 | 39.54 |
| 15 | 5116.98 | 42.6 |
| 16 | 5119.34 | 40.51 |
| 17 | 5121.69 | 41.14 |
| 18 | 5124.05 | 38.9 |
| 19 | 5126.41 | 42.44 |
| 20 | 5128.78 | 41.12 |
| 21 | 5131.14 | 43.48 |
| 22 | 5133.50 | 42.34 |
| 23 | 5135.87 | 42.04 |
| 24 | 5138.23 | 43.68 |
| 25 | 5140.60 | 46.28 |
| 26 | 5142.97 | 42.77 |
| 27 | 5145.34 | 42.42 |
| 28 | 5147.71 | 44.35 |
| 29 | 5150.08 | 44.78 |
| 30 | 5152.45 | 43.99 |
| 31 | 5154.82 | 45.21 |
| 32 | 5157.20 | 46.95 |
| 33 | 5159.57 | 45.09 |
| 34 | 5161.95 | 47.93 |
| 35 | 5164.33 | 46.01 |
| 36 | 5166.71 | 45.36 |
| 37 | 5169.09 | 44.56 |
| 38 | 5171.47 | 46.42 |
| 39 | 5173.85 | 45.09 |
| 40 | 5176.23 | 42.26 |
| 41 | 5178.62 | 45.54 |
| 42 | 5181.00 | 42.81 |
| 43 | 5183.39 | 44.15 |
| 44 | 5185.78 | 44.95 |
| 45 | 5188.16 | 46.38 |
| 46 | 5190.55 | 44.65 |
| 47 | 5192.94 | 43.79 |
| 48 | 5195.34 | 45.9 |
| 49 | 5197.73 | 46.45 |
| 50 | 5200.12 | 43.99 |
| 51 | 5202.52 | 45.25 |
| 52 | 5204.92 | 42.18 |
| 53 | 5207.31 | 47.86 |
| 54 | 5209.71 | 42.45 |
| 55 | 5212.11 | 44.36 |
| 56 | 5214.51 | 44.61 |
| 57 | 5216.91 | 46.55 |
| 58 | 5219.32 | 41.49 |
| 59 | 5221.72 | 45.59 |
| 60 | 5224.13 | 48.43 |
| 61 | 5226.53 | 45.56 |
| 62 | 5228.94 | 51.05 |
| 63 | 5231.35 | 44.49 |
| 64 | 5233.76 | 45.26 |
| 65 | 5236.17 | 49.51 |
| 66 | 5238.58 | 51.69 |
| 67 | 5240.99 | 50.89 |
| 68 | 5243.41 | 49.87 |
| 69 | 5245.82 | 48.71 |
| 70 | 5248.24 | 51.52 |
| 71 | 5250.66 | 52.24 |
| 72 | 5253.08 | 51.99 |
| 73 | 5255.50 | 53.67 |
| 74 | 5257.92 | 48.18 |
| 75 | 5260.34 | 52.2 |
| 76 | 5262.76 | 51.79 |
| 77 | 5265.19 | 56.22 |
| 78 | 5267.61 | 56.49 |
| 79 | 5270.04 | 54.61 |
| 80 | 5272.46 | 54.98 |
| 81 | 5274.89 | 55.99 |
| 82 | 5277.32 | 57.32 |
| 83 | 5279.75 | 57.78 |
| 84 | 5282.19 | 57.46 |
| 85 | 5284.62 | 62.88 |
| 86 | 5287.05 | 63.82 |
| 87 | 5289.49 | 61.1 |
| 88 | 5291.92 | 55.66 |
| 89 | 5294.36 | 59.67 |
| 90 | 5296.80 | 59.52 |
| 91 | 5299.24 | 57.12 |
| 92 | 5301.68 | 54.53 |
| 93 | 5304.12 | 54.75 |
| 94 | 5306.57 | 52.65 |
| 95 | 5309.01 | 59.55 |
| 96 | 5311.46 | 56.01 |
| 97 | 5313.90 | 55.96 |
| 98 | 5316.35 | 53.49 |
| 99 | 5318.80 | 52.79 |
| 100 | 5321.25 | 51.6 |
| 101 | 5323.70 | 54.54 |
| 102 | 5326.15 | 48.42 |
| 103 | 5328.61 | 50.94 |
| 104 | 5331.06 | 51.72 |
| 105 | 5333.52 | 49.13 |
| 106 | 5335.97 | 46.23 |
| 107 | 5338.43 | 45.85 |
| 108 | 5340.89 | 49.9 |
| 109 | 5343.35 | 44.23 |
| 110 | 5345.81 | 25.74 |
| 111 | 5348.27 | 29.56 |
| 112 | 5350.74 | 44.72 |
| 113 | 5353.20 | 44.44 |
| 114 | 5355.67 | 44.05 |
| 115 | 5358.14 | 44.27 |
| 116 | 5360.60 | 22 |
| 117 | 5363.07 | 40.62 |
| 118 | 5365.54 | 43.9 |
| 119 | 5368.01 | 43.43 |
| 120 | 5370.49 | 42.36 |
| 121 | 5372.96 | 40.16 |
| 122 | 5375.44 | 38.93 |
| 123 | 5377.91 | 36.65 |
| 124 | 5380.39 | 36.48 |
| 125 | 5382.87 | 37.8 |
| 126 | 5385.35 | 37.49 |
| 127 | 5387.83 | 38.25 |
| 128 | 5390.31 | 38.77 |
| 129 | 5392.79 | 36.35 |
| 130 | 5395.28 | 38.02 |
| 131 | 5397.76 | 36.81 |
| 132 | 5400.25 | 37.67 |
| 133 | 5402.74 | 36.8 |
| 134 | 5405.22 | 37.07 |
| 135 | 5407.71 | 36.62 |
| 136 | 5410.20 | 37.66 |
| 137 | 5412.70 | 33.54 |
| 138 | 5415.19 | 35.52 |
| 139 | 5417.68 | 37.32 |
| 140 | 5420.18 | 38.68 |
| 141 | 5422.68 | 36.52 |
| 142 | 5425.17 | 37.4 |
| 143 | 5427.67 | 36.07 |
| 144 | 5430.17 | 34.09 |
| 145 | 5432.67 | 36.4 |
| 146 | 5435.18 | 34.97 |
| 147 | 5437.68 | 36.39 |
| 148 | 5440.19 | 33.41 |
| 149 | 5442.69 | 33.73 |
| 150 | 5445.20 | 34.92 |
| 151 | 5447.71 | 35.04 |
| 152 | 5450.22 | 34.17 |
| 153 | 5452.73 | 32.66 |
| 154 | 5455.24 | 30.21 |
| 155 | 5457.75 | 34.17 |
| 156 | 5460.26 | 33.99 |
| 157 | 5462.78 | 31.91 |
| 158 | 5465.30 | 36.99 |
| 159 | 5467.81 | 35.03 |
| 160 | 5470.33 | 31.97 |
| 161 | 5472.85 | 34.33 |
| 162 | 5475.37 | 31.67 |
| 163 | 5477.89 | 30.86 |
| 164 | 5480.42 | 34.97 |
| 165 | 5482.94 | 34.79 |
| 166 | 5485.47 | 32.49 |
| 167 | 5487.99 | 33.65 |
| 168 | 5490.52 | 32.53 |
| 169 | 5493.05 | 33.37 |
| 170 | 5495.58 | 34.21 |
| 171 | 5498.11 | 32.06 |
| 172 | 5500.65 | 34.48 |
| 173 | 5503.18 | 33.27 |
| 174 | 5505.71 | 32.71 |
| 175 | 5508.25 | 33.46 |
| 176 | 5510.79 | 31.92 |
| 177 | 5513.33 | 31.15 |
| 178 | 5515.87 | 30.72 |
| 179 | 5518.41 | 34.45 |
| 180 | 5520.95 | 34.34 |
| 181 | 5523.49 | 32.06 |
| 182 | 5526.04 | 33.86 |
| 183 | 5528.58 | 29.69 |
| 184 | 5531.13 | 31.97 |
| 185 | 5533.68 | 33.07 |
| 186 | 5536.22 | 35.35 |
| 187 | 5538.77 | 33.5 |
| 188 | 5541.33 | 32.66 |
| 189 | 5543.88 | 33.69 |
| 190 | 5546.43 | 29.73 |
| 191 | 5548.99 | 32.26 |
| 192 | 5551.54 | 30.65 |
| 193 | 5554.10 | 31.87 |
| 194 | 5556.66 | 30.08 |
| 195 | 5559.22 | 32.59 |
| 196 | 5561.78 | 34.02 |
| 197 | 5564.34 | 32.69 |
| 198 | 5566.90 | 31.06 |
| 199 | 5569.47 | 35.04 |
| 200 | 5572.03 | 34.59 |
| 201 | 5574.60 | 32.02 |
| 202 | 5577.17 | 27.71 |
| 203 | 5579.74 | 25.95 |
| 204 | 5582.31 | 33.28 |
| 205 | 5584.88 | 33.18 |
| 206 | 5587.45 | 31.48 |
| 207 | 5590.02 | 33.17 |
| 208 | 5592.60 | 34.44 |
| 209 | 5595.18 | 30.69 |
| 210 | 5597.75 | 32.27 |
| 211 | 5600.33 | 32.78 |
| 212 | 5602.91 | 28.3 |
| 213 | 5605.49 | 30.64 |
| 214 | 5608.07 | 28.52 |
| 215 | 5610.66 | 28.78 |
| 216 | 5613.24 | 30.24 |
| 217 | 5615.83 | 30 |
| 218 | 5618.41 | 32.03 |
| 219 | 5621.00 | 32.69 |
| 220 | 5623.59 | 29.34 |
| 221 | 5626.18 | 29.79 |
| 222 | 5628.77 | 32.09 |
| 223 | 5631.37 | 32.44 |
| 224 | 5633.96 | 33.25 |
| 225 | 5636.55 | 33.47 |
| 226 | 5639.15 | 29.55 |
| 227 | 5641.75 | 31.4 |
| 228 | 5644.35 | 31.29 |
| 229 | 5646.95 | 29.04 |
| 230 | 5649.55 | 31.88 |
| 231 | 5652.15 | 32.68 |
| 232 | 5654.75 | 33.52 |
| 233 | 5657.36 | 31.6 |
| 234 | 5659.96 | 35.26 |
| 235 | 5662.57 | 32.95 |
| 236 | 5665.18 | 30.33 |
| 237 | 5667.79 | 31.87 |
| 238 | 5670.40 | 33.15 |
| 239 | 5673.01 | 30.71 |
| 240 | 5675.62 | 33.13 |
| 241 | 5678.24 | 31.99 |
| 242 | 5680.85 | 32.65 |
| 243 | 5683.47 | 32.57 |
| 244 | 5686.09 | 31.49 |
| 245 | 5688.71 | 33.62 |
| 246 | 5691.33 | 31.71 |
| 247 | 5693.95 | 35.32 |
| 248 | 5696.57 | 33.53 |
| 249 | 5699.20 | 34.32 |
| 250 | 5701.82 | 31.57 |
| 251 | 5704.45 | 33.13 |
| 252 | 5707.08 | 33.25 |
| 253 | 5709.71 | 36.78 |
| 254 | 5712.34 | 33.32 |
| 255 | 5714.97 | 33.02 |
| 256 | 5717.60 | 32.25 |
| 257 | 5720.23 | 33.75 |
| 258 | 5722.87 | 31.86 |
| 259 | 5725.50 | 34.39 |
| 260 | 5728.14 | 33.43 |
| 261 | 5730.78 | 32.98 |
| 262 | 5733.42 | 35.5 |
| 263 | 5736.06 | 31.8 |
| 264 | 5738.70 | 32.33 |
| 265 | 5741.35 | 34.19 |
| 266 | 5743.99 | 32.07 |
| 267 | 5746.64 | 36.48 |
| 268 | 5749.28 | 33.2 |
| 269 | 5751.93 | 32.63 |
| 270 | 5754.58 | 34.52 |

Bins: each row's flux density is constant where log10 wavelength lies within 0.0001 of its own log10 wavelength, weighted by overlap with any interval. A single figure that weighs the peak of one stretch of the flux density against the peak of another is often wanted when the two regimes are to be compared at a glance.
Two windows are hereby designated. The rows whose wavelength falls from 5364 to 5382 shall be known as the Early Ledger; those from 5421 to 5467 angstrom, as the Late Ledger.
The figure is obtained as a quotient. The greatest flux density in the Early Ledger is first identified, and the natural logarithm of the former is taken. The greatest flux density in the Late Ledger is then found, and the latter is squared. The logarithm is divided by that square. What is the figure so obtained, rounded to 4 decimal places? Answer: 0.0027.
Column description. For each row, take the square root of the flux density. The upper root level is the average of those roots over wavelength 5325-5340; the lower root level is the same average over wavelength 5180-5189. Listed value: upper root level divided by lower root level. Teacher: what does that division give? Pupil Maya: 1.05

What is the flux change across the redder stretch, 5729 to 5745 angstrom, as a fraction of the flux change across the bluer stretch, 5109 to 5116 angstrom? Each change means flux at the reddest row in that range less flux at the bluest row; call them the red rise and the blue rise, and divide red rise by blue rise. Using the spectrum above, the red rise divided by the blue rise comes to 1.0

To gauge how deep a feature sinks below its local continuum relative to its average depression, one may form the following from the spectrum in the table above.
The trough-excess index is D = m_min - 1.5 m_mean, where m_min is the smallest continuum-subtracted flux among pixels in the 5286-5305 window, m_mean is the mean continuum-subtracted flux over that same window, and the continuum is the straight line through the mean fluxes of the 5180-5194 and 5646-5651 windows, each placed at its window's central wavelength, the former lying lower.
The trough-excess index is -12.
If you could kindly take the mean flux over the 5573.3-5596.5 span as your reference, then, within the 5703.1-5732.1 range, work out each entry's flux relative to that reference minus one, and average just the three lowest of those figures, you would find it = 0.033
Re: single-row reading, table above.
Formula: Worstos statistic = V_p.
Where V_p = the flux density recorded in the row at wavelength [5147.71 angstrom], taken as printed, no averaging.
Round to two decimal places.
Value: 44.35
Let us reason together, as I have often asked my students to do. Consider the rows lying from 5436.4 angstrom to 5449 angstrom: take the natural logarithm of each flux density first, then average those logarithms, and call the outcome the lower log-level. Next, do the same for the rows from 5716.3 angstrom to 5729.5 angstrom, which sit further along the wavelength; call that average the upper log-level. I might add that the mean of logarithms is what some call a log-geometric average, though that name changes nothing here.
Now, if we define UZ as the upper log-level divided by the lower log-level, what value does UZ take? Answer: 0.99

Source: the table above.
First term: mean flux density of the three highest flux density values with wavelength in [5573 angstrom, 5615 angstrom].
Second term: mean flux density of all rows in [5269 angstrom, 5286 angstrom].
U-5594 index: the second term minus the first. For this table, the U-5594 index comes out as 24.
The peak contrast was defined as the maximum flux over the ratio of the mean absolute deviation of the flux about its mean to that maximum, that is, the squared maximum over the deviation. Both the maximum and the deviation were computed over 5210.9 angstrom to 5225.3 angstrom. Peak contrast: 1392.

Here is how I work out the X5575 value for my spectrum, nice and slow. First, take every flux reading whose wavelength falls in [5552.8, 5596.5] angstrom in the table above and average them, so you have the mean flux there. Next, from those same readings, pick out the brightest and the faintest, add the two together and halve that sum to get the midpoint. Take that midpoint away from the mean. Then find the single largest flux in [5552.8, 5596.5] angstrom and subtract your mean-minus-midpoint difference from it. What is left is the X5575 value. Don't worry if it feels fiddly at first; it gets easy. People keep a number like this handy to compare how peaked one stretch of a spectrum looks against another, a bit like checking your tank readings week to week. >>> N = 33.5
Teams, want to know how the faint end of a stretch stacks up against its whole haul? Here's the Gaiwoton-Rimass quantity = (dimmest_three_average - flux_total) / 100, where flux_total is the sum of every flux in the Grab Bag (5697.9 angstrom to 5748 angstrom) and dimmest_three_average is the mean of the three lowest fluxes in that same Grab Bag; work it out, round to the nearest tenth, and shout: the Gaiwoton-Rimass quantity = -6.0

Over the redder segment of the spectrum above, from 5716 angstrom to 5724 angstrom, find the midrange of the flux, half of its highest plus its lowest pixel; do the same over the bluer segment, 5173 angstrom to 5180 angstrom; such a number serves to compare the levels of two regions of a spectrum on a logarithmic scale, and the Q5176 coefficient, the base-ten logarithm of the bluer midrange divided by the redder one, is 0.13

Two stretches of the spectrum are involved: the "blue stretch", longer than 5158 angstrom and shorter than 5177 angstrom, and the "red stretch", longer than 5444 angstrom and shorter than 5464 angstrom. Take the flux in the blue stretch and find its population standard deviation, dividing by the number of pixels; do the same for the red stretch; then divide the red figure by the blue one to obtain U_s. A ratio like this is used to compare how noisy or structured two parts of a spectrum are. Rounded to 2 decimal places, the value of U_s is 1.02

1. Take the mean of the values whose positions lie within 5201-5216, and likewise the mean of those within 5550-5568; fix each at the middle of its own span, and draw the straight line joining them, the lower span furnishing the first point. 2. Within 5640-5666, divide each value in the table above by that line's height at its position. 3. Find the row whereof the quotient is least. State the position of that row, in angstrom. 5646.95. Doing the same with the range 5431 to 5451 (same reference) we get 5440.19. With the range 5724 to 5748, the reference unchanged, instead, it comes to 5736.06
